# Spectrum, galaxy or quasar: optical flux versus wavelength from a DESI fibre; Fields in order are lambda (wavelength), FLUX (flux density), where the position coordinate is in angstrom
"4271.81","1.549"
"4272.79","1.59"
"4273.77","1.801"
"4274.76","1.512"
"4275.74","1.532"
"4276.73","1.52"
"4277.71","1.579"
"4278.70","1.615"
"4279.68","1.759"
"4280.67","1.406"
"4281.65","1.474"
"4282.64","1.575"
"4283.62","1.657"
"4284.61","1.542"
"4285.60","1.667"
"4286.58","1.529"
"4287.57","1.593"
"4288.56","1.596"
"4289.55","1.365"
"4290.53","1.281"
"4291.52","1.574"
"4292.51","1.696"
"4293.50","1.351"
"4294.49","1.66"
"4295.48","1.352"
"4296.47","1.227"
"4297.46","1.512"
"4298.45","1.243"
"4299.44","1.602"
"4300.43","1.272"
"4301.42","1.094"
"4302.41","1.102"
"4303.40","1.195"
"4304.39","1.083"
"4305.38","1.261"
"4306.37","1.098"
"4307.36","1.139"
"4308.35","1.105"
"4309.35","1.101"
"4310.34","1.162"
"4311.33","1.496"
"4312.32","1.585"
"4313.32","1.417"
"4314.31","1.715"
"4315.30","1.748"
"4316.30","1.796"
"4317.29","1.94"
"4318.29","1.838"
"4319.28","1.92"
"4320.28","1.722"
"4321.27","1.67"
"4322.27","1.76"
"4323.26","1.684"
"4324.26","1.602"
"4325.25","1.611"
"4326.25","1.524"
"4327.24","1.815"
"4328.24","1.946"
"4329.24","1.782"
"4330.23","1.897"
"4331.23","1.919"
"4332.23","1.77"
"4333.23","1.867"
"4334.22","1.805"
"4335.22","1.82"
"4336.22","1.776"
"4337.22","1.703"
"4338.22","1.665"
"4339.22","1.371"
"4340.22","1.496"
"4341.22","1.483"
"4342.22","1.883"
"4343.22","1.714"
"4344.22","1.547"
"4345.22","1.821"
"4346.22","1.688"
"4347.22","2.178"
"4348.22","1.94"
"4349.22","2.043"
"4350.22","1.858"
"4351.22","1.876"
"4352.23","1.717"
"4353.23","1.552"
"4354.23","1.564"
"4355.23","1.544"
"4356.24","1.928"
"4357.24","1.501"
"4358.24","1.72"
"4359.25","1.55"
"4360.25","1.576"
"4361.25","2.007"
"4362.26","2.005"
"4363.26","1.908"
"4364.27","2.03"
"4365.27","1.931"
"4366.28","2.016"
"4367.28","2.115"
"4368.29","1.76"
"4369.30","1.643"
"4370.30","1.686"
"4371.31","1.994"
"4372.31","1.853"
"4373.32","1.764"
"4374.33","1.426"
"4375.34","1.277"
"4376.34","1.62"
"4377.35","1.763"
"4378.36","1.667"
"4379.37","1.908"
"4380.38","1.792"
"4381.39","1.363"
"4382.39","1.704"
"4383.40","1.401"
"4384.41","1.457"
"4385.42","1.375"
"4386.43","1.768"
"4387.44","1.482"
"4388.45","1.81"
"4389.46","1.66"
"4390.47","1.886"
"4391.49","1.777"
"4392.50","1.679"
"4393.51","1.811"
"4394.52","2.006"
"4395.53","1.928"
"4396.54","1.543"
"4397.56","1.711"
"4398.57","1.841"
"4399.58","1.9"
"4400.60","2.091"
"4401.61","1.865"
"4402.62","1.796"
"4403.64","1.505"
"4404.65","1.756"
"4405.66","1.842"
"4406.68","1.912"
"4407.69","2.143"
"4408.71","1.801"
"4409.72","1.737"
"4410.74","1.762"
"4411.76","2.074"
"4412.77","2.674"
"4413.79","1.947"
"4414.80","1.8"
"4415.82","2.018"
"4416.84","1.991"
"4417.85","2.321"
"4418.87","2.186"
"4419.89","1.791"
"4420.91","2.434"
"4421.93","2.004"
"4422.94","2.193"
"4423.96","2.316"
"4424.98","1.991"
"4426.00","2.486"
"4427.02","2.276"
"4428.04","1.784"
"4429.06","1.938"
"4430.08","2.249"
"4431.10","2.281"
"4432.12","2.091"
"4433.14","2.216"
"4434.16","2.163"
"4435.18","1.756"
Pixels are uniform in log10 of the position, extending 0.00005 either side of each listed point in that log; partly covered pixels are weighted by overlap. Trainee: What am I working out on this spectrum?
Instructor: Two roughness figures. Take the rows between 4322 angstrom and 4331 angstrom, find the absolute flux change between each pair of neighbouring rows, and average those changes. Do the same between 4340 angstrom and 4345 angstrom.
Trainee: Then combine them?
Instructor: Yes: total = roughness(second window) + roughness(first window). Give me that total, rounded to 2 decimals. 0.31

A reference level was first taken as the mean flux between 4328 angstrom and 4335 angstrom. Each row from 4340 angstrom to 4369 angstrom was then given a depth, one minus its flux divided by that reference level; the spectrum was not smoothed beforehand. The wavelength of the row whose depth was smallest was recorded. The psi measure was 4347.22 angstrom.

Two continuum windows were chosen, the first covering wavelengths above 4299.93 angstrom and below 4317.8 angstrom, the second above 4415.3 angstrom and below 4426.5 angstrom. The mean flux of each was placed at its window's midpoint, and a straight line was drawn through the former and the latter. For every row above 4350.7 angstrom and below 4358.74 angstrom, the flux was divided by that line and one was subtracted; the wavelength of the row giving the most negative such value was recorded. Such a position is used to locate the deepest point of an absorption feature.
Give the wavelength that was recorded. 4357.24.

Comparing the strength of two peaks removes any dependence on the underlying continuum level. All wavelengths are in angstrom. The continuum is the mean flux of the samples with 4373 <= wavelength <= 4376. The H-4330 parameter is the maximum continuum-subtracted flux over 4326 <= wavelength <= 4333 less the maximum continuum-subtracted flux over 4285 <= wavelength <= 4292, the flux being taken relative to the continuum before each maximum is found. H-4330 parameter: 0.3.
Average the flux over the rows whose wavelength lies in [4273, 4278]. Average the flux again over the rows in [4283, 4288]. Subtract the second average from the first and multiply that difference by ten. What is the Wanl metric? -0.1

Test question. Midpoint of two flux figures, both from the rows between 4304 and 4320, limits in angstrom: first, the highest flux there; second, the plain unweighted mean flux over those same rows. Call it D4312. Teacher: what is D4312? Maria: 1.70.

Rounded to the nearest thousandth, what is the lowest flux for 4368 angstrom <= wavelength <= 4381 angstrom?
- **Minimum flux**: 1.277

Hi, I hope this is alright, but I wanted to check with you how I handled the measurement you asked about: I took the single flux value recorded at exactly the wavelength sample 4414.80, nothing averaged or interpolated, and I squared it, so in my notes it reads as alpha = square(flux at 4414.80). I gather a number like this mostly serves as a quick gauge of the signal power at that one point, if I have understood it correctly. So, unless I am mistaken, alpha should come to 3.2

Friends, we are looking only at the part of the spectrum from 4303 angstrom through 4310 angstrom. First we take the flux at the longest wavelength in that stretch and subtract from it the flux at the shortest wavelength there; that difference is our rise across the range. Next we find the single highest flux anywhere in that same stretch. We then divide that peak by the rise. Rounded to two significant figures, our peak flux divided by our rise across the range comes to -13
